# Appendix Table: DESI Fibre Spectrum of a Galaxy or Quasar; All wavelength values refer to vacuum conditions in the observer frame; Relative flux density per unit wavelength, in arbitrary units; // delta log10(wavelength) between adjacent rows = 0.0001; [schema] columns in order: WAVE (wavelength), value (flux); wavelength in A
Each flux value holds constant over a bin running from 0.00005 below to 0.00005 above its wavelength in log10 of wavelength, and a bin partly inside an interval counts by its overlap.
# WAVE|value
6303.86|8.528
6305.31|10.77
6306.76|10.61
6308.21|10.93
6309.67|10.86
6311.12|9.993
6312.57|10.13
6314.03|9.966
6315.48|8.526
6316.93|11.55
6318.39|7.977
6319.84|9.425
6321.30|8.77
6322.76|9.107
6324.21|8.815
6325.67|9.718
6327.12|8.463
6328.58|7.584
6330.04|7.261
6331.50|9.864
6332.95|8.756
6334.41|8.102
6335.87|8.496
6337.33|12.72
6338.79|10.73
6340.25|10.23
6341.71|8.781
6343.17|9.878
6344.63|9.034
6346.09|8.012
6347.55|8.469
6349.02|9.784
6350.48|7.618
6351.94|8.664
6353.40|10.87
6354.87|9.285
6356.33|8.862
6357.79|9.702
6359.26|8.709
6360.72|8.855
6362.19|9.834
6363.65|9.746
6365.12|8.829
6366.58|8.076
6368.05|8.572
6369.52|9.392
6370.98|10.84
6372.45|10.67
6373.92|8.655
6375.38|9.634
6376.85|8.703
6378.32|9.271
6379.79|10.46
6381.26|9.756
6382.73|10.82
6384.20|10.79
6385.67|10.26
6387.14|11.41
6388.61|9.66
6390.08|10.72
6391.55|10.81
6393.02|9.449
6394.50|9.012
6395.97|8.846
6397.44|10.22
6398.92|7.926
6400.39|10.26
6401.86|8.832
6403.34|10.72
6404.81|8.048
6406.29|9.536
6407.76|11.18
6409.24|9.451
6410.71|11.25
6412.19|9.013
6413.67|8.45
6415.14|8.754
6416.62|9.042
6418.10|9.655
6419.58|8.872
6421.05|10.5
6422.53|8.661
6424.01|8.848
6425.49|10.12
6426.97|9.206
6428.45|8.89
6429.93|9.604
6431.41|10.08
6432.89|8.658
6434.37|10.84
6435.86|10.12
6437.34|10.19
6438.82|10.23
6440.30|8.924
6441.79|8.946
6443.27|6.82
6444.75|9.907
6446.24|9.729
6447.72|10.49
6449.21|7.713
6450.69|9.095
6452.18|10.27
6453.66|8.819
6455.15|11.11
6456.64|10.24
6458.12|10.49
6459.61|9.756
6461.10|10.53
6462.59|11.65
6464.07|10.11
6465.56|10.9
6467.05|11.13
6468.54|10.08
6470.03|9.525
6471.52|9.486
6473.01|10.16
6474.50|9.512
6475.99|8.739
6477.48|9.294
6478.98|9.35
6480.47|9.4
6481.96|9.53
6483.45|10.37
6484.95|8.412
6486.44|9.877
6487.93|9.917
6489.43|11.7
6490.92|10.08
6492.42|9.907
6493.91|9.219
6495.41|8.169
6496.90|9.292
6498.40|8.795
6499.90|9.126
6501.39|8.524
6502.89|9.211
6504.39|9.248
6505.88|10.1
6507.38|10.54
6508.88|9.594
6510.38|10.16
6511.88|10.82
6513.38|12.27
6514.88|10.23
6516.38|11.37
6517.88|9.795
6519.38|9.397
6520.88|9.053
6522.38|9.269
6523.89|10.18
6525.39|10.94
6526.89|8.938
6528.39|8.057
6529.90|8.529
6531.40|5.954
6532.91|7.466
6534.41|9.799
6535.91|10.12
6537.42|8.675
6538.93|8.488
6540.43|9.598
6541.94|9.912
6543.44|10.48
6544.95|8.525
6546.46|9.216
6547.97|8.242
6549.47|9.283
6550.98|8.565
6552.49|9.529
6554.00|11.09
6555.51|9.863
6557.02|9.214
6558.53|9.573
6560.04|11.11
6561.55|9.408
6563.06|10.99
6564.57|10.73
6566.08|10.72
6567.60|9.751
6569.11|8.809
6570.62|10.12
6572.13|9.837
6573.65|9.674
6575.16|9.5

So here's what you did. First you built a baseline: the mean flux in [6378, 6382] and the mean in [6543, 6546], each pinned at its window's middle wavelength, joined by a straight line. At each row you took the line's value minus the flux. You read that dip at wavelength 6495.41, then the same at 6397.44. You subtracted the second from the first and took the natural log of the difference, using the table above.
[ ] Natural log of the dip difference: 0.6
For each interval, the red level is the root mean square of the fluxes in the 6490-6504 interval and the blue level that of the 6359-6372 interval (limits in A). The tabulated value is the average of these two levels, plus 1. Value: 10.2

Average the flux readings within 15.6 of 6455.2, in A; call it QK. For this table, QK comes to 9.82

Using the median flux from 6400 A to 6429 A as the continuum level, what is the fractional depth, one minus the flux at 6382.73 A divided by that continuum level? -0.19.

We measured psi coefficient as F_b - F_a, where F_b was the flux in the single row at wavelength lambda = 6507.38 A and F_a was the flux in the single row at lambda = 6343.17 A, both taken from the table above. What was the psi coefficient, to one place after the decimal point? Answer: 0.7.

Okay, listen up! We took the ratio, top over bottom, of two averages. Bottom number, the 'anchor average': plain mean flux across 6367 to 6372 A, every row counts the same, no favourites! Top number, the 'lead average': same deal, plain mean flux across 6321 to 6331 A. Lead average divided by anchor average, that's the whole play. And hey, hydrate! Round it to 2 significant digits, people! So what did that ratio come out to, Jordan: 0.89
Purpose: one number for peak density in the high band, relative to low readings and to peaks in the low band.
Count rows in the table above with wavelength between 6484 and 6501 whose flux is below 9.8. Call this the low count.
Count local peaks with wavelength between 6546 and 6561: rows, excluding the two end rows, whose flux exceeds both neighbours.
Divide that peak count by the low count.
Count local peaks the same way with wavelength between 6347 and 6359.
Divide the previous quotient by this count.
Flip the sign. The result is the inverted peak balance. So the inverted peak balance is -0.17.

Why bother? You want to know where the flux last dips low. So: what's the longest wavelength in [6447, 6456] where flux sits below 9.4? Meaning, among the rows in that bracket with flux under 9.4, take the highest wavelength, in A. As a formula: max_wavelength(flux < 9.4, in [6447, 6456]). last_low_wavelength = 6453.66 A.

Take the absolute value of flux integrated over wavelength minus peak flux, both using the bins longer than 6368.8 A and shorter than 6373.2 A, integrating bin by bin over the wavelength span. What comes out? 34.5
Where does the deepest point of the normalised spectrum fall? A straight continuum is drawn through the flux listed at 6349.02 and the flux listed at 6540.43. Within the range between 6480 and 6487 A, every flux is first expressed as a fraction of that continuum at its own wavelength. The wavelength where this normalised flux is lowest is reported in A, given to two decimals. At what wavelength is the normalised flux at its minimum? 6484.95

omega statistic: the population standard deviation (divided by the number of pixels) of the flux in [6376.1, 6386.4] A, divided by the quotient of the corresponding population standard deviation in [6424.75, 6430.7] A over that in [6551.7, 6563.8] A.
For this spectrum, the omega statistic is 1.2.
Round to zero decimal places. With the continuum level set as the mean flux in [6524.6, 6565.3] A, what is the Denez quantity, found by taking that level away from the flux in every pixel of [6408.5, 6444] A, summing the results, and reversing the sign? -1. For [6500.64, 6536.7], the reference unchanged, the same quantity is -5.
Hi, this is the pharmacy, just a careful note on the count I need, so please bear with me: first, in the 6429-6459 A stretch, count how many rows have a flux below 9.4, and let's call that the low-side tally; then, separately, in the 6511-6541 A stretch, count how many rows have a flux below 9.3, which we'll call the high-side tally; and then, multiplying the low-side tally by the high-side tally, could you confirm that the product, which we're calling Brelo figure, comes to 63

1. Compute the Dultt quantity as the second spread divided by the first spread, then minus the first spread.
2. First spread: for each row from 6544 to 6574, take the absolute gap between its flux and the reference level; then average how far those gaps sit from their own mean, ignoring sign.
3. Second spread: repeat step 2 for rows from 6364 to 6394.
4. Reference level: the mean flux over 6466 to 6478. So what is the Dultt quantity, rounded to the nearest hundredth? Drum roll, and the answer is 0.40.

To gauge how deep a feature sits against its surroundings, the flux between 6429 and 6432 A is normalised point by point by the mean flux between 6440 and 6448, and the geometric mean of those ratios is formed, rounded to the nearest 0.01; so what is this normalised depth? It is 1.08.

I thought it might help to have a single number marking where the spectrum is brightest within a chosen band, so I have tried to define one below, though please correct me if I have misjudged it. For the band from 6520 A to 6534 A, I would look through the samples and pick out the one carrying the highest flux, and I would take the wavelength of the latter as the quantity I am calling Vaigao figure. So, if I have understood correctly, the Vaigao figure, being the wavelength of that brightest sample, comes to 6525.39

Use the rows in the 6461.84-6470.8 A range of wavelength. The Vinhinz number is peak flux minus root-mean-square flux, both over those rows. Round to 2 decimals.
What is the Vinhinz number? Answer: 1.06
